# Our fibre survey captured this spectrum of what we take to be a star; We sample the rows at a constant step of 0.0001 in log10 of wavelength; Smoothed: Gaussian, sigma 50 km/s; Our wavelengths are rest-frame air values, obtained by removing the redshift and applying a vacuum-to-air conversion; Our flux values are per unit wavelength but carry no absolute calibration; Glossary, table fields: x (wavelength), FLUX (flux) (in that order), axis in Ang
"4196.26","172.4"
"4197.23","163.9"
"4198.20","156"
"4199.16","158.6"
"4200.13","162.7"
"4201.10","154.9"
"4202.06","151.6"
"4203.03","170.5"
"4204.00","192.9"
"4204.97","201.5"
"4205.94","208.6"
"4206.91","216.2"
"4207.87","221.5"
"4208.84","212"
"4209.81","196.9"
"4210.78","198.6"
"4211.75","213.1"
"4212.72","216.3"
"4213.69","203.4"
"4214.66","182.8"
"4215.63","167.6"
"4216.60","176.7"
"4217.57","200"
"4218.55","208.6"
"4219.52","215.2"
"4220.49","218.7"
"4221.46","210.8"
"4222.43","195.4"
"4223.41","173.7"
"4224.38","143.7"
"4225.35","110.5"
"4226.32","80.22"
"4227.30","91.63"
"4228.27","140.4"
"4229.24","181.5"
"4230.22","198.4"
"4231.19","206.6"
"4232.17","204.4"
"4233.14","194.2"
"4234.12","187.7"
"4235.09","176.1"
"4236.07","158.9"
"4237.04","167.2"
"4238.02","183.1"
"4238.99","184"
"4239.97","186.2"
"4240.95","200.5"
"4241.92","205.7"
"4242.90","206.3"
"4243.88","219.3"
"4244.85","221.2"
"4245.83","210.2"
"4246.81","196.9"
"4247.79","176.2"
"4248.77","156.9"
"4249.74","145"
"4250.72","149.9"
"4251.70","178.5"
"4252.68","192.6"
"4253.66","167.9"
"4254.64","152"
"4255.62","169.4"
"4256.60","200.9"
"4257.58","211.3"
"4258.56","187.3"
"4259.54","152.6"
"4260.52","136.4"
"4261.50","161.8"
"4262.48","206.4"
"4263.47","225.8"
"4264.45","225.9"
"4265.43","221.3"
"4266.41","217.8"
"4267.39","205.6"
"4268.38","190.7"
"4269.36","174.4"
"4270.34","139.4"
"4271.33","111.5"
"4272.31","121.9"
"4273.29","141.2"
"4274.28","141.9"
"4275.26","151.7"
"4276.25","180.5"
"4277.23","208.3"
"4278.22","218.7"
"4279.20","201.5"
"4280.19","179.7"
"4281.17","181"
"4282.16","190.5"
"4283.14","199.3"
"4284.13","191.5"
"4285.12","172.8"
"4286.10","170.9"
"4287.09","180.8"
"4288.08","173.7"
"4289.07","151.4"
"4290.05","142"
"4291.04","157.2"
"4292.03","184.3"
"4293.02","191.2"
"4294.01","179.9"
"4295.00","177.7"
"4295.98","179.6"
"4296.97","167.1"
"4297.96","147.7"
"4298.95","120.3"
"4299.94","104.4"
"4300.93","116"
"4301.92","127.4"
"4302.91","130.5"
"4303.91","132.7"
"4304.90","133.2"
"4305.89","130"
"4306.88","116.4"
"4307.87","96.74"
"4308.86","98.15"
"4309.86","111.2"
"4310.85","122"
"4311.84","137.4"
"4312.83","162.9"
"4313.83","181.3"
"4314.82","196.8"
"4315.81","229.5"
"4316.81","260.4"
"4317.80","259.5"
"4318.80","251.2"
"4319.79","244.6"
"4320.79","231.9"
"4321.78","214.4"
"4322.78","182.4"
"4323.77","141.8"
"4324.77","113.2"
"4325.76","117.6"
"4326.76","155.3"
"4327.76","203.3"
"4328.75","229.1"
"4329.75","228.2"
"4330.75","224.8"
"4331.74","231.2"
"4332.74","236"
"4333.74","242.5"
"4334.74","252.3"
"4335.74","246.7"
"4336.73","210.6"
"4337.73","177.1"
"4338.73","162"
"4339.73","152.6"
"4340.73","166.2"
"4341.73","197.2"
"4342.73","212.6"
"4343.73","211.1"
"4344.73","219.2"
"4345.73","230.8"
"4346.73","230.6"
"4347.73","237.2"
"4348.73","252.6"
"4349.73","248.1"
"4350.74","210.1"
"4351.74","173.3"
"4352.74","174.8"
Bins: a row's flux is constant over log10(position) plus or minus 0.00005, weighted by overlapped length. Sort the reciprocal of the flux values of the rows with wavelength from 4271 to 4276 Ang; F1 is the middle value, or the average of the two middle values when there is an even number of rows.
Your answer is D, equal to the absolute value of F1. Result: 0.0071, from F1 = 0.0071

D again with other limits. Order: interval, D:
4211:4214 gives 0.0047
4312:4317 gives 0.0051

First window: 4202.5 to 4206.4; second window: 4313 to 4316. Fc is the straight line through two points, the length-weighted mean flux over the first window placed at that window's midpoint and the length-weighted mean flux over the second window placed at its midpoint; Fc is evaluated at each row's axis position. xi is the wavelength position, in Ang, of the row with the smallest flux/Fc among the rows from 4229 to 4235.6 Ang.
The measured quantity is 4235.09 Ang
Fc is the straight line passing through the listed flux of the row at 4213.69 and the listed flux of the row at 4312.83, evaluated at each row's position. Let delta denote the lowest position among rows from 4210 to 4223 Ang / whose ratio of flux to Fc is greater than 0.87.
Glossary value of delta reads 4210.78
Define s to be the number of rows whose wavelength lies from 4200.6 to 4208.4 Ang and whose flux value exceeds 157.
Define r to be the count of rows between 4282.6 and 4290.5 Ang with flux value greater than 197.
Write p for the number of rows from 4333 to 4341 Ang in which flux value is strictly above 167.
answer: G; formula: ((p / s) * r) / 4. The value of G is 0.2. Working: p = 5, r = 1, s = 6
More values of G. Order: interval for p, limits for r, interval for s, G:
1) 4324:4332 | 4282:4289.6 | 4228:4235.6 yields 0.2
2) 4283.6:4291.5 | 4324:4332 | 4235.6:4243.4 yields 0.8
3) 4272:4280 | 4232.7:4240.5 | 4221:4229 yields 0.0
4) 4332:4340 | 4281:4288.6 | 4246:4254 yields 0.3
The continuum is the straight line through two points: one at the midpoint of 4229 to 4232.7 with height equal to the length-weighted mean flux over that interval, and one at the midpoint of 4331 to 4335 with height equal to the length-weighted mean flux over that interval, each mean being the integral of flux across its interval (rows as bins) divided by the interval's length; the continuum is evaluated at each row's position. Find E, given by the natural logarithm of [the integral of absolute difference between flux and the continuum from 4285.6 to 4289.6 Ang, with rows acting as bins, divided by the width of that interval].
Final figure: 4.0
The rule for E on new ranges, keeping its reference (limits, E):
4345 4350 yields 2.3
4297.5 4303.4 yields 4.6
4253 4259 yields 3.3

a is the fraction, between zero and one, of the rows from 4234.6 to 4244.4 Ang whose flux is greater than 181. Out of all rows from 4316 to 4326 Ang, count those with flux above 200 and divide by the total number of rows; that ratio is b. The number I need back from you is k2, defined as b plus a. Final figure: 1.30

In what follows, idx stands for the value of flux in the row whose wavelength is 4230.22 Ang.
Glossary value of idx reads 198.4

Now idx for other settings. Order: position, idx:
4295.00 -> 177.7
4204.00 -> 192.9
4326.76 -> 155.3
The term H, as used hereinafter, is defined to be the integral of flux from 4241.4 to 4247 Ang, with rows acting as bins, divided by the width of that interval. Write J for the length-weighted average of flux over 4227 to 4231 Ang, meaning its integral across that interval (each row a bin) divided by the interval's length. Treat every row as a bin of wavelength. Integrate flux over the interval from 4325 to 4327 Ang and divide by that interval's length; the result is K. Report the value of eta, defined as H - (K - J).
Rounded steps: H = 211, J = 160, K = 131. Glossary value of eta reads 240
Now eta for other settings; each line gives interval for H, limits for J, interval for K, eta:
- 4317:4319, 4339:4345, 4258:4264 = 268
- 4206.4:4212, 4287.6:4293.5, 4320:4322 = 149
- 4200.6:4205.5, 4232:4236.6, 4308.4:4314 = 224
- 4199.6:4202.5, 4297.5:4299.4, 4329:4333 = 61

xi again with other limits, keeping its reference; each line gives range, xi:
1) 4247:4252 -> 4249.74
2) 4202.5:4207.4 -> 4203.03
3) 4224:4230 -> 4226.32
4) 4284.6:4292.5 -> 4290.05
